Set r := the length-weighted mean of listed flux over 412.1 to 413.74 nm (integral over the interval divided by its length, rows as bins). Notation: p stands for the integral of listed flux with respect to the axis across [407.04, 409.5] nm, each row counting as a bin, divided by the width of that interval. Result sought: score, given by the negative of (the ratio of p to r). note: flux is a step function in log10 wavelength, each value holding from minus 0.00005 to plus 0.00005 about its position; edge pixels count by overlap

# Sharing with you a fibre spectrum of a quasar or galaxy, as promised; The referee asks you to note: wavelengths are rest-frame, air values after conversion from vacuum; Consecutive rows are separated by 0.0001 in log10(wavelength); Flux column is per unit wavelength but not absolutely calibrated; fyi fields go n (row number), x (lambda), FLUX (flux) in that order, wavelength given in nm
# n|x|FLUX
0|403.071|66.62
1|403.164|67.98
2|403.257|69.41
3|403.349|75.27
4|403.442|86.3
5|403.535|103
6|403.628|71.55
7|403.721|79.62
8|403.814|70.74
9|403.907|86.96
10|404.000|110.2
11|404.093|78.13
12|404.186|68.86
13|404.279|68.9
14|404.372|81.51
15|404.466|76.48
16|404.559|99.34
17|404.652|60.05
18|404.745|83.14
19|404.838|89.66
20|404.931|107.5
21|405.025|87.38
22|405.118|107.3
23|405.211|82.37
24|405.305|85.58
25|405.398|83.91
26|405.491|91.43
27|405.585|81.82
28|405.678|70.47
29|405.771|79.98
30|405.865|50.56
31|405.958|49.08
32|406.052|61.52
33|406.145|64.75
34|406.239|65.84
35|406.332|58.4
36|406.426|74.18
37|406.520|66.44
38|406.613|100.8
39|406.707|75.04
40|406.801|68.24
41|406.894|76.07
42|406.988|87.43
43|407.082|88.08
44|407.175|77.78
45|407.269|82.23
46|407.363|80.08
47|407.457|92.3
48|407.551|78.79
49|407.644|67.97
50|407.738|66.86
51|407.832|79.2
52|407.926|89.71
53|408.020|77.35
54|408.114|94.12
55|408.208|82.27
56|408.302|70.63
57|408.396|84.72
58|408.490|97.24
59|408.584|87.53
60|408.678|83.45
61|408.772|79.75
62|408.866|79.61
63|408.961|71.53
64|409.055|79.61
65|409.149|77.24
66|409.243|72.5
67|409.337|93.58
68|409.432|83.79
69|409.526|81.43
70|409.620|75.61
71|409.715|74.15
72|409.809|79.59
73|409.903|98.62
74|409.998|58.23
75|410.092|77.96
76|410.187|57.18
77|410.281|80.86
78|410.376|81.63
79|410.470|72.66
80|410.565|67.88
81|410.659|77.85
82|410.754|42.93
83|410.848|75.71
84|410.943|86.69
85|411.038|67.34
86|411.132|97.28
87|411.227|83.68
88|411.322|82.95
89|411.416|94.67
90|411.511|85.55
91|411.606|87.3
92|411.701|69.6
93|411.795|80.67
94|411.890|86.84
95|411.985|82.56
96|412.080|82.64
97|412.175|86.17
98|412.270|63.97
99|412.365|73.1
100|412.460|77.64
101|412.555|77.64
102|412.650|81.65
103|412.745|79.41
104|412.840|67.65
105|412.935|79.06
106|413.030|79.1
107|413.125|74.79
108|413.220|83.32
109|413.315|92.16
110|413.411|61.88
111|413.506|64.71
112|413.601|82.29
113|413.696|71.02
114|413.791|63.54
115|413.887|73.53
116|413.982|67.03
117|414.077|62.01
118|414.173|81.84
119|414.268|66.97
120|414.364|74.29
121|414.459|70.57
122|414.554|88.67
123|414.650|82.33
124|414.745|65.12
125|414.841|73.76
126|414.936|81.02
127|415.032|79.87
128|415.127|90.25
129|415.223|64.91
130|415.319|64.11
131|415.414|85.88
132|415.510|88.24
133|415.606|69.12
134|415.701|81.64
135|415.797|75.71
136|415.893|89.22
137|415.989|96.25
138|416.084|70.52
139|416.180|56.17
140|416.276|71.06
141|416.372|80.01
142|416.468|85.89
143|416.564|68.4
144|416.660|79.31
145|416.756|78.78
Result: -1.07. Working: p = 81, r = 76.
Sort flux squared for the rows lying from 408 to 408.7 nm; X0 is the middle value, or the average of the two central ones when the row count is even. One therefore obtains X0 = 7071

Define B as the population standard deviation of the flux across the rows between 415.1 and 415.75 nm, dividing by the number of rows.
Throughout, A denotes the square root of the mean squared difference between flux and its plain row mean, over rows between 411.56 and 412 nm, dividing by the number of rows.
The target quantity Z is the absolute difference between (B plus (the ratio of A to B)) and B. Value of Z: 0.6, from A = 6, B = 10.5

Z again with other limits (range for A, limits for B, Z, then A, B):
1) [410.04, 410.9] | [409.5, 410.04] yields 1.0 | 12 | 11.9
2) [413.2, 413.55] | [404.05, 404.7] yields 1.1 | 13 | 11.6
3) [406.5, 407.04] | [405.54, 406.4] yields 1.1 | 12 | 10.8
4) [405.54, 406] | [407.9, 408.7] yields 1.8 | 14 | 7.7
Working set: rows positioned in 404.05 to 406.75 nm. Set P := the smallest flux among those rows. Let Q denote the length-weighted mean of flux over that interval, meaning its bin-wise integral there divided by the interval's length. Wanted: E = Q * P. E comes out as 3808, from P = 49.08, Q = 78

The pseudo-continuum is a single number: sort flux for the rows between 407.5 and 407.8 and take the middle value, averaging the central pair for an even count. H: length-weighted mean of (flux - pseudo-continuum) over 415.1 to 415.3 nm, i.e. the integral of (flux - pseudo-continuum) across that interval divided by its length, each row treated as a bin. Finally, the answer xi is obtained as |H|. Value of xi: 6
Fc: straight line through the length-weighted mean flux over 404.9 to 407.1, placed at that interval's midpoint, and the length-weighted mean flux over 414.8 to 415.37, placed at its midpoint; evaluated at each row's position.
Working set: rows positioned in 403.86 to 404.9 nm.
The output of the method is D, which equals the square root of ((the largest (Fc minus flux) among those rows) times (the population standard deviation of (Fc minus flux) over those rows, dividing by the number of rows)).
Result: 15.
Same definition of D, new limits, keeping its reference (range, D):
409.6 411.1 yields 21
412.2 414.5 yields 11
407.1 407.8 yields 9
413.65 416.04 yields 12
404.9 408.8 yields 19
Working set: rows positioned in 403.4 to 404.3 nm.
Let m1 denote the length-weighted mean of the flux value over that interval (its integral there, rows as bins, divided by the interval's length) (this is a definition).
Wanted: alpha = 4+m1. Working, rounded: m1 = 83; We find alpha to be 86.8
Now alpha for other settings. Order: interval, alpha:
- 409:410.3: 81.8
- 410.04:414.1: 80.4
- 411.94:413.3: 82.1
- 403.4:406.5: 83.1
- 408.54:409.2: 83.7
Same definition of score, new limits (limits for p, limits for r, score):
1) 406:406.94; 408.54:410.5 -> -0.91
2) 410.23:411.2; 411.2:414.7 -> -0.97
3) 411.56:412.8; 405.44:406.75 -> -1.12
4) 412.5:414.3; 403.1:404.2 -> -0.92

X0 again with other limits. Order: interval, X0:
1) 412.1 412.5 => 5686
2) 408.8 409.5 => 6338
